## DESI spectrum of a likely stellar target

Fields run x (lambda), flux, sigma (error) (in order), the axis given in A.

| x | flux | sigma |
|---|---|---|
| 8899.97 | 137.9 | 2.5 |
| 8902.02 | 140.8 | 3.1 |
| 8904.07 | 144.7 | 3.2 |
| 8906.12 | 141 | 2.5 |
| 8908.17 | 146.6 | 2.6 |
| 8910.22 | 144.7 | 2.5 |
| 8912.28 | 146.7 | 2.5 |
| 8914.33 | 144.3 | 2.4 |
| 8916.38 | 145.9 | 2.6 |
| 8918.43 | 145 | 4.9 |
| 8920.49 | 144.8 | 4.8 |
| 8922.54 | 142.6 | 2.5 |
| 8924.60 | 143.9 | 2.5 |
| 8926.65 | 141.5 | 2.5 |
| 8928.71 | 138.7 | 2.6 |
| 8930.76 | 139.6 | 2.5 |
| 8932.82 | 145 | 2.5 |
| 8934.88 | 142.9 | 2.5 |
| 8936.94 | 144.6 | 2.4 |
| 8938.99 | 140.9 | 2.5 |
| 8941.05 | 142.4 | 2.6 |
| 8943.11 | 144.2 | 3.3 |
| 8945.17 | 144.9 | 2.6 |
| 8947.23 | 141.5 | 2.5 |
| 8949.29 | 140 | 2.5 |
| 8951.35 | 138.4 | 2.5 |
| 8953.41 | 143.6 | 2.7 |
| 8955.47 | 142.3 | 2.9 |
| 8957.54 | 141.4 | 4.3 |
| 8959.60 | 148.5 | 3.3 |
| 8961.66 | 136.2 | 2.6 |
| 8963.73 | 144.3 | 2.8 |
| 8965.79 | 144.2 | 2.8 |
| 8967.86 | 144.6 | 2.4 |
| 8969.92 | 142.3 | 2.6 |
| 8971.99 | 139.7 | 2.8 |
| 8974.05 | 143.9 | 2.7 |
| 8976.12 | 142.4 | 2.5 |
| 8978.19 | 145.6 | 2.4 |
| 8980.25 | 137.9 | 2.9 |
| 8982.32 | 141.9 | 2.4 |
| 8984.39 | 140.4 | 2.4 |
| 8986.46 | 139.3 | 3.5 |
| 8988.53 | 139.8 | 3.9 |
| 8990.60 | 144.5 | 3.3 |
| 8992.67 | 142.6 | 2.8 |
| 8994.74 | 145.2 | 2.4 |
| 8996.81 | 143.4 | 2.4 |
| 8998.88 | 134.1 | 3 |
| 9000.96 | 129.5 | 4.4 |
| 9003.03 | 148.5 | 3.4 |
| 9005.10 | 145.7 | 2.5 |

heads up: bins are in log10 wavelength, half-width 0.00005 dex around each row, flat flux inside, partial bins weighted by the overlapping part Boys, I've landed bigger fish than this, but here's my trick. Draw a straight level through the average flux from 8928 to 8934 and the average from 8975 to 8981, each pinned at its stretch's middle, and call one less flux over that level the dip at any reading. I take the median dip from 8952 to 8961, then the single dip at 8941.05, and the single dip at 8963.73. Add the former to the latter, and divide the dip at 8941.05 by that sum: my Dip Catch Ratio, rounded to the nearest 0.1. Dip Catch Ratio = 0.3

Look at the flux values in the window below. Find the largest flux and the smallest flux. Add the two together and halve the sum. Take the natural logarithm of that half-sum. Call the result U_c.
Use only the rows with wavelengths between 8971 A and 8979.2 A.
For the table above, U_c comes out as 4.96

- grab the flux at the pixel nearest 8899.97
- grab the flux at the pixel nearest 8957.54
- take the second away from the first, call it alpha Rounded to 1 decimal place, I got -3.5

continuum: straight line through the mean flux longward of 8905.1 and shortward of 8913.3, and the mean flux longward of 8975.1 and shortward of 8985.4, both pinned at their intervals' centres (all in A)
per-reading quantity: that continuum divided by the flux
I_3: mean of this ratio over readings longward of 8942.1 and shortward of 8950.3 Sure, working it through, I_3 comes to 1.00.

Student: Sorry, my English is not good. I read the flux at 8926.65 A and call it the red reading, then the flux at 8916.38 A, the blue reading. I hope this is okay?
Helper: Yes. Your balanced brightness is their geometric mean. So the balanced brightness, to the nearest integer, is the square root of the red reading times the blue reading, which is 144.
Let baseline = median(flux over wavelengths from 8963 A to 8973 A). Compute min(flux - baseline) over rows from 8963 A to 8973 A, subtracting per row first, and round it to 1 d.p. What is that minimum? -4.5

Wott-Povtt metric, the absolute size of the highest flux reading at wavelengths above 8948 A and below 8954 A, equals 144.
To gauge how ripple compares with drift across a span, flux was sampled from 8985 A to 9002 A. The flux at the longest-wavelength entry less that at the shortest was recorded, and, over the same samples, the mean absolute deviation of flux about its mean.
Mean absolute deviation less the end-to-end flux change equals 14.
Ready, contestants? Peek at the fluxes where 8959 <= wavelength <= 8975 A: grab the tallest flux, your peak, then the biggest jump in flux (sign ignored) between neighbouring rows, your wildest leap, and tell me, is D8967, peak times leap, 1827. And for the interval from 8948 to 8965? 1827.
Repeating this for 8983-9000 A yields 1350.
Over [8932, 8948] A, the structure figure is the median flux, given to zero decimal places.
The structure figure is 144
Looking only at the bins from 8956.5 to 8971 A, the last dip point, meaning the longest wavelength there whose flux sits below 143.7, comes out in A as 8969.92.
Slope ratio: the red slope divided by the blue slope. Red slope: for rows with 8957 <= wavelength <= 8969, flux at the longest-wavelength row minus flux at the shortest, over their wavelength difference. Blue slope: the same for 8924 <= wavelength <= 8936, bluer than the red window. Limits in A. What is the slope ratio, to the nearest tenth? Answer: -3.2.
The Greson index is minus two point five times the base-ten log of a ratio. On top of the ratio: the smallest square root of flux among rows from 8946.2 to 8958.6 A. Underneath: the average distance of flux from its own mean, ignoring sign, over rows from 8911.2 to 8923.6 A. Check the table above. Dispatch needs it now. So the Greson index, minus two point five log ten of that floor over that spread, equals -2.7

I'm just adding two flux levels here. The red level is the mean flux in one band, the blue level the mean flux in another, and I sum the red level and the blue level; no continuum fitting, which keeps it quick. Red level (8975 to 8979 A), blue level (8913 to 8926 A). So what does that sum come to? 288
